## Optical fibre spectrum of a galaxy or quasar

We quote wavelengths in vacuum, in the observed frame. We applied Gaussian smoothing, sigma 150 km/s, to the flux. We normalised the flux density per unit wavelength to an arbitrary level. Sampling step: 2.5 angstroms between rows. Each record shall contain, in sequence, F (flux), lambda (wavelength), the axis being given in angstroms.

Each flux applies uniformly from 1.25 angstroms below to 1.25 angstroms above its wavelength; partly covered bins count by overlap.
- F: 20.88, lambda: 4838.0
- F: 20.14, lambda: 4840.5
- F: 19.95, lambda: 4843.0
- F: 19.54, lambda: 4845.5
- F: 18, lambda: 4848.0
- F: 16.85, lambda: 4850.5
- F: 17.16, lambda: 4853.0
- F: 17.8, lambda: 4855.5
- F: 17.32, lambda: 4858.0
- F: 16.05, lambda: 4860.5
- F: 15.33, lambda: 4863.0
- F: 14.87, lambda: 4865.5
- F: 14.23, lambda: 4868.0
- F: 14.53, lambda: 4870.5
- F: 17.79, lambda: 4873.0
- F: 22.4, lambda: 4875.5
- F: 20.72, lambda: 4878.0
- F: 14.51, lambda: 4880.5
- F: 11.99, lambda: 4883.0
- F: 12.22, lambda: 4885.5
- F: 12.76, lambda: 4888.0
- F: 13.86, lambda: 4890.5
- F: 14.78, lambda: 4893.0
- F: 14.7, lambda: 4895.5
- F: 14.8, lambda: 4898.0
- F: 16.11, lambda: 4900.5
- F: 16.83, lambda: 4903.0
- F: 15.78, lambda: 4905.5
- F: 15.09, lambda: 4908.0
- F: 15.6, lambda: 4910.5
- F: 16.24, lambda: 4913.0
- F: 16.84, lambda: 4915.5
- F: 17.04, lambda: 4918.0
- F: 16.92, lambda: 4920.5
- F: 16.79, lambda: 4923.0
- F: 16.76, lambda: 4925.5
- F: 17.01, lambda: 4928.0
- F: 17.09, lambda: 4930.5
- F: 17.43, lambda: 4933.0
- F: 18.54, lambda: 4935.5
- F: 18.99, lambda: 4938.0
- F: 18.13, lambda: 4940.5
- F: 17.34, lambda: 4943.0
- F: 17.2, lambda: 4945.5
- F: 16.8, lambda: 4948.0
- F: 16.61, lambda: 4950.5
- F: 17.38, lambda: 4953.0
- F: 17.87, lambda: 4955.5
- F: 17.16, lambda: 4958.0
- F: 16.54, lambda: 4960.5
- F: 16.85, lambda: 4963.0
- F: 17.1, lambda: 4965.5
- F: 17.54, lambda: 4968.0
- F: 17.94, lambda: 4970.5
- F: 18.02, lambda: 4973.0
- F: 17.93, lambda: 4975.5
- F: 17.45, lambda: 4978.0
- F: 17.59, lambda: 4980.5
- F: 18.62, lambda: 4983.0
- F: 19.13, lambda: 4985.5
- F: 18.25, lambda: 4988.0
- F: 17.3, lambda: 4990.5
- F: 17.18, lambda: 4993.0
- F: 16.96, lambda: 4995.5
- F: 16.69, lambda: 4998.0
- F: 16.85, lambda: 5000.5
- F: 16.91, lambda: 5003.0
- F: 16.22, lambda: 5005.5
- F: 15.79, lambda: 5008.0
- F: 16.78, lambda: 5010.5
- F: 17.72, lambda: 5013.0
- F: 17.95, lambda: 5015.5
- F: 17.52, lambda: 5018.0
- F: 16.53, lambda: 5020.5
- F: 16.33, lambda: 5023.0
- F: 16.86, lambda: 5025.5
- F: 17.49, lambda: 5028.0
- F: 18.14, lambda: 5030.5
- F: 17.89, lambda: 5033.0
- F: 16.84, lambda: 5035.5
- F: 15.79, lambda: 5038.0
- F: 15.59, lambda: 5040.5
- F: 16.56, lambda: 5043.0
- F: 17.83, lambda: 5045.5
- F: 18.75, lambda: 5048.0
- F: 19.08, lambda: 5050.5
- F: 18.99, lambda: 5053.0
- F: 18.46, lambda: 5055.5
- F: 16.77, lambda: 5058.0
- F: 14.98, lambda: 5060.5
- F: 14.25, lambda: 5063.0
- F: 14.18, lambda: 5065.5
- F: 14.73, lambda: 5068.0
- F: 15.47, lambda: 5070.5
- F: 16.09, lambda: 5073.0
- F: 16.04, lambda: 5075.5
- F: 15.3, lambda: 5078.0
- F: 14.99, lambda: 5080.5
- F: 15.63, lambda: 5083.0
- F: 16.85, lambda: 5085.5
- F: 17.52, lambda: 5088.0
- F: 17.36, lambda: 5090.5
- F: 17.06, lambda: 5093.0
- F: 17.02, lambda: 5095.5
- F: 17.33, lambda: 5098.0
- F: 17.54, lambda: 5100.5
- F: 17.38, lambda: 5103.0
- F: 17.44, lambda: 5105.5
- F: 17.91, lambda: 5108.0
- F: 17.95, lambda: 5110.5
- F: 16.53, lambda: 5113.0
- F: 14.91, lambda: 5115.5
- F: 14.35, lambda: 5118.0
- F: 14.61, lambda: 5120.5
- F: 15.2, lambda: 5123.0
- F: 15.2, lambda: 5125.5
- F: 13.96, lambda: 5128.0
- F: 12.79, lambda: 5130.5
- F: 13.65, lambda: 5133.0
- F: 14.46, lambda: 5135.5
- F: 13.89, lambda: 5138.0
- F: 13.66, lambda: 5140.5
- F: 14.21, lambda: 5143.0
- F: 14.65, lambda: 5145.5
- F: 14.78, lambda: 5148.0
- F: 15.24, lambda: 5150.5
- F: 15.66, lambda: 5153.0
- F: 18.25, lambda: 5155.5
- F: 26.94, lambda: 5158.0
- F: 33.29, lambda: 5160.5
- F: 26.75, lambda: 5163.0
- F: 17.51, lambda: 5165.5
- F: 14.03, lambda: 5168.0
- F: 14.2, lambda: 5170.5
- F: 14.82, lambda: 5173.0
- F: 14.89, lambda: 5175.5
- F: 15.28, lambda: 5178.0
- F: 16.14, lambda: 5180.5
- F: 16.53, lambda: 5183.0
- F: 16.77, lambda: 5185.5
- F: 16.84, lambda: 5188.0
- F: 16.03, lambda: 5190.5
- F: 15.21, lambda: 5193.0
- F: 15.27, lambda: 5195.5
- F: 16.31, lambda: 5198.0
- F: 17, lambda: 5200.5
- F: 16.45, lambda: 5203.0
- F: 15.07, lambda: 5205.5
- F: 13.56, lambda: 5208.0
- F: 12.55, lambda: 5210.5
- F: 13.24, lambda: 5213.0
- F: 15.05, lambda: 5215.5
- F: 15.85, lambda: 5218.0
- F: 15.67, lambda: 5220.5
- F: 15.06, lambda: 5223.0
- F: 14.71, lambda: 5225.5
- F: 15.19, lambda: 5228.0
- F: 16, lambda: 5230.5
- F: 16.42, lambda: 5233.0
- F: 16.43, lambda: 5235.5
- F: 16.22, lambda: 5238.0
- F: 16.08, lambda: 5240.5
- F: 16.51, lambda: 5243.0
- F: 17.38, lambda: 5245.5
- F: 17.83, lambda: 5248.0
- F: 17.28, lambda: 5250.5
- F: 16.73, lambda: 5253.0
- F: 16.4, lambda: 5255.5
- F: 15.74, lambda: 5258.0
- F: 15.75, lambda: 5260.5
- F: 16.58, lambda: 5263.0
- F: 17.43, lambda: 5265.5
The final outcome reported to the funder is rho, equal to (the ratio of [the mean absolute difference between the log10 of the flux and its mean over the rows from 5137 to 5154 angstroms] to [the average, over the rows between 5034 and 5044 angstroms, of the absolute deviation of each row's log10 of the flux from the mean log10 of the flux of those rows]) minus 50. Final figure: -48.7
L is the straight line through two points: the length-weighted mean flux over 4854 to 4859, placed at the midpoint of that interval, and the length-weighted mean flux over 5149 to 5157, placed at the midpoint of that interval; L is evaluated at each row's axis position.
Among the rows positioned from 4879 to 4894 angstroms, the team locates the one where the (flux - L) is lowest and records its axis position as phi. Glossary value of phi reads 4883.0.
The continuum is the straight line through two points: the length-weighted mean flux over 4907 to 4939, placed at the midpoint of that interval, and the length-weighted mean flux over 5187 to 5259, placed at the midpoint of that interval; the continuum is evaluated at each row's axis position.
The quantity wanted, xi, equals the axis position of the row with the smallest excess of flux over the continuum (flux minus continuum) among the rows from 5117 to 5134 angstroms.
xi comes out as 5130.5 angstroms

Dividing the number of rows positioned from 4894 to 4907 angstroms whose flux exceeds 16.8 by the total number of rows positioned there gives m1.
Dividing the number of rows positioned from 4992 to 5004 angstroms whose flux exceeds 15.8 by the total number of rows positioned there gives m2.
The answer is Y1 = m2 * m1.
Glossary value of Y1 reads 0.20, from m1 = 0.2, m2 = 1.0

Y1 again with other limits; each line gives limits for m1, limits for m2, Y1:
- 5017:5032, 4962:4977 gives 0.67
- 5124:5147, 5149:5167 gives 0.00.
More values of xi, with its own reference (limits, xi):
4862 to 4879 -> 4868.0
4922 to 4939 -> 4925.5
